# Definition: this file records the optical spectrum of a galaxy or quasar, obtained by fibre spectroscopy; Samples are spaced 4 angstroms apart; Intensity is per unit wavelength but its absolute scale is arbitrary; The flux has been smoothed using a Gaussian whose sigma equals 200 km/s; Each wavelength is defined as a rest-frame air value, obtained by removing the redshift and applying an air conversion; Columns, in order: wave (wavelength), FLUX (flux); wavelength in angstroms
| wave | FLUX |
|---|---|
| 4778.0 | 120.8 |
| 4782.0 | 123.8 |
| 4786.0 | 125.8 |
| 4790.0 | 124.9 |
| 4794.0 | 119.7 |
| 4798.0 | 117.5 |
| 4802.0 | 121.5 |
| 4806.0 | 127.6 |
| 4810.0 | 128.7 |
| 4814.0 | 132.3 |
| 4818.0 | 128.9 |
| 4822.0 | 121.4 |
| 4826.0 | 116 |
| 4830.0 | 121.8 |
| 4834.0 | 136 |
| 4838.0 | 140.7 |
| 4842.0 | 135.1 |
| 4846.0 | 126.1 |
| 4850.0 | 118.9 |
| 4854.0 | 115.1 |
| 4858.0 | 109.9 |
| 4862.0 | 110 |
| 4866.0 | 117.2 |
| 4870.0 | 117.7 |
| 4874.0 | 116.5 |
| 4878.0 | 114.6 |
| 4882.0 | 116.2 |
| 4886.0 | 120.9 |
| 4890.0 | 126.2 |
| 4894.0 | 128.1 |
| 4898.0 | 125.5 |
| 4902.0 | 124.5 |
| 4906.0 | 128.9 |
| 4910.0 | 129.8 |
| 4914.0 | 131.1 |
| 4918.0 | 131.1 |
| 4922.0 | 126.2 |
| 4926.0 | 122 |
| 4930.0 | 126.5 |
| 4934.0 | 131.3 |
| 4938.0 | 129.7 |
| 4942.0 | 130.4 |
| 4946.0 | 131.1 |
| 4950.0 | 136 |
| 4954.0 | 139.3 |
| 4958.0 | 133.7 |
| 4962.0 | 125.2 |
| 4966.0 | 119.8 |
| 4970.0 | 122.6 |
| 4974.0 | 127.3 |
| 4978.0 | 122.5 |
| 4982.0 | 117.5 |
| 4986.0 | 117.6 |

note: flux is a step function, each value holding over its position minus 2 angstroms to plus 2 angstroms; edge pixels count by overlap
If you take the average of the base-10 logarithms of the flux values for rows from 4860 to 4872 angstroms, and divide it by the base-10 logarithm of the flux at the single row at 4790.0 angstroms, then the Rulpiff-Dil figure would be 0.98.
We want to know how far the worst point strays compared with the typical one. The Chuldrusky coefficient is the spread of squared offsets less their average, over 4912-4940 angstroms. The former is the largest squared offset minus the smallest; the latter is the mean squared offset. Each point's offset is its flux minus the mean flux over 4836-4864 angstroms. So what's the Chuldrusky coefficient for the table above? 35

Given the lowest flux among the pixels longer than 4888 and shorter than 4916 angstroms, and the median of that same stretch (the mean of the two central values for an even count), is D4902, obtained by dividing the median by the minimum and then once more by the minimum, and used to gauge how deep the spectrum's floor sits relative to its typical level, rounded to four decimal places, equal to 0.0083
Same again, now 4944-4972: 0.0091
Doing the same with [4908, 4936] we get 0.0087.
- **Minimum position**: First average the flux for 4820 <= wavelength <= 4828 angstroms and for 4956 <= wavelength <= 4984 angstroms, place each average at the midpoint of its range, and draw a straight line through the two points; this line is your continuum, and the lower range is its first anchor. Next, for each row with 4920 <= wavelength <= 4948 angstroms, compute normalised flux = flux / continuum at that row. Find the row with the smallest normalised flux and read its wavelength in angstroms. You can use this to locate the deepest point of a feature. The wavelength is 4926.0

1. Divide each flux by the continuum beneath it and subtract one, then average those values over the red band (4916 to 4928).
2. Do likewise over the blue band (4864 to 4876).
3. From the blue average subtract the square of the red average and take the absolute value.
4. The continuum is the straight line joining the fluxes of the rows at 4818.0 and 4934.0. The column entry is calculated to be 0.10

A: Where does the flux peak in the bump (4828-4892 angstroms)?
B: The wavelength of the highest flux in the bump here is 4838.0 angstroms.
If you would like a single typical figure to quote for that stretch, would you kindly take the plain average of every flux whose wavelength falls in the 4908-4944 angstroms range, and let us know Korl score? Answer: 129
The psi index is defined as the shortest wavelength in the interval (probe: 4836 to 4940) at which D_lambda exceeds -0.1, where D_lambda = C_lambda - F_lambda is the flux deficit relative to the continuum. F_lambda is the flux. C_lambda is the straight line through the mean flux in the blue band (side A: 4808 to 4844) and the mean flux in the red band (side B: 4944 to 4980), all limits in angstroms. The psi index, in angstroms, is 4846.0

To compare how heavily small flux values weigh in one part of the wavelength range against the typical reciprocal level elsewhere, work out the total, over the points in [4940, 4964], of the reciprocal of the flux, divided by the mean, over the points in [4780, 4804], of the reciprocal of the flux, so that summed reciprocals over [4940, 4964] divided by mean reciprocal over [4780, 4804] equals 5.5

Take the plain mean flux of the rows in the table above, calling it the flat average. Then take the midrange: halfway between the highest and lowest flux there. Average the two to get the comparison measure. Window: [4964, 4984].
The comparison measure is 122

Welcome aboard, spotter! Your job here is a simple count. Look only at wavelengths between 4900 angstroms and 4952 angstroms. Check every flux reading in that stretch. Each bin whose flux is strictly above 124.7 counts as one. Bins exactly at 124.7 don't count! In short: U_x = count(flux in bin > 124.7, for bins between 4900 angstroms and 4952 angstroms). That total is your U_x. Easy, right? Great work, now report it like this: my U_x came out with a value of 11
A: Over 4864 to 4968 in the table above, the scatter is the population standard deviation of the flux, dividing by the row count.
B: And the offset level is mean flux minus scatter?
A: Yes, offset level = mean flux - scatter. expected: 120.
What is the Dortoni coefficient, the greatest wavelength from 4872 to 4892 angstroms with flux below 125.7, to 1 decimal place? 4886.0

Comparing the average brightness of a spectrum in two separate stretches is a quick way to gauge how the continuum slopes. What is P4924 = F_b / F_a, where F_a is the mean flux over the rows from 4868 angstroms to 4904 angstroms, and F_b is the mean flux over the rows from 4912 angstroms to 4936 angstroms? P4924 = 1.06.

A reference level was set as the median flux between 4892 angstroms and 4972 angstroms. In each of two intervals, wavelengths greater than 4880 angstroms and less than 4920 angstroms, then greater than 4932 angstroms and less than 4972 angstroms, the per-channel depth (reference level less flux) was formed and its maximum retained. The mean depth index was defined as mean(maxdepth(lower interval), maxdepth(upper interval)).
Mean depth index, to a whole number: 11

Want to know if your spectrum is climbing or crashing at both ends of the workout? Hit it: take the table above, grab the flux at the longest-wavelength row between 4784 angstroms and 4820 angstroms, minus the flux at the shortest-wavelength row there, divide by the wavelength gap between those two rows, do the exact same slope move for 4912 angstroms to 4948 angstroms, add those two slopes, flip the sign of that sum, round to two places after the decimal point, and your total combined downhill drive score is -0.10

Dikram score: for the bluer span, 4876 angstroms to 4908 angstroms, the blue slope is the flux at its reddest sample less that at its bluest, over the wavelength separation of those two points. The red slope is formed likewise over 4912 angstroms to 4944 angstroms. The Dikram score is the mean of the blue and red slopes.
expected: 0.24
